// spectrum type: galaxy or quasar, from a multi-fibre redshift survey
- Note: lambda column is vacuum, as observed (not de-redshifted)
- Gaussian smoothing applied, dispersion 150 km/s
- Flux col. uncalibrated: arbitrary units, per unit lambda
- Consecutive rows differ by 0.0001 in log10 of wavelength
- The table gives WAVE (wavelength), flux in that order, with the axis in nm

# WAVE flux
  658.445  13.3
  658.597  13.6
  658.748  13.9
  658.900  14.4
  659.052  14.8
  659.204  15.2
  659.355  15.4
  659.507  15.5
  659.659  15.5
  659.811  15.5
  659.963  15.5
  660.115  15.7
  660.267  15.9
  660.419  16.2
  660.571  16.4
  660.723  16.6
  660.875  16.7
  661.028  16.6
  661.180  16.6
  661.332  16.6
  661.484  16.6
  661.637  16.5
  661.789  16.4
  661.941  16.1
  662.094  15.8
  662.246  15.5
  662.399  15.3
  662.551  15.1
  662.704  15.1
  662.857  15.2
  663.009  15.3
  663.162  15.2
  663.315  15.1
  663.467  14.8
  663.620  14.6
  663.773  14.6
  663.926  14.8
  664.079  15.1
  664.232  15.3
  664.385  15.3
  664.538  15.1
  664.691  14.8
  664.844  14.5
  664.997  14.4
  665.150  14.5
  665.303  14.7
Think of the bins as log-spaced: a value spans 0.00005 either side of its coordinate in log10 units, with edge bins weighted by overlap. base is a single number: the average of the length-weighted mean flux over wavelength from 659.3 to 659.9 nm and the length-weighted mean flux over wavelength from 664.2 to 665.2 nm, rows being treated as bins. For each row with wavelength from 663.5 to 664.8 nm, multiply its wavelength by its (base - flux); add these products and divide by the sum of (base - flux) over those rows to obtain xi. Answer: 663.89 nm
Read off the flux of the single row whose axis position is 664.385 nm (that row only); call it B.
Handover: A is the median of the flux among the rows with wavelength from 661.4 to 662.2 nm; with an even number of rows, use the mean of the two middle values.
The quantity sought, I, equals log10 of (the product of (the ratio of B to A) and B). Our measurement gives 1.15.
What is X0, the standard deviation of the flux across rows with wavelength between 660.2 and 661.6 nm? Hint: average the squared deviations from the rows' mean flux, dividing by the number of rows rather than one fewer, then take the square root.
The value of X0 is 0.24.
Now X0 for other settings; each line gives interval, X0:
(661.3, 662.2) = 0.29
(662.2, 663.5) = 0.18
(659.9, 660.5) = 0.26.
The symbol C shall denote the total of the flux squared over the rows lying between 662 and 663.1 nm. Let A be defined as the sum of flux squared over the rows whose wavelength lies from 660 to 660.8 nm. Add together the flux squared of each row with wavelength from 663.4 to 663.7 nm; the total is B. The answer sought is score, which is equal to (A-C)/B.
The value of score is -0.8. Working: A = 1306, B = 432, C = 1645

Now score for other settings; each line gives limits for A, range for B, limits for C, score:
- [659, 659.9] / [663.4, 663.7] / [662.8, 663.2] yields 1.6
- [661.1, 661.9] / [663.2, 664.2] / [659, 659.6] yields 0.3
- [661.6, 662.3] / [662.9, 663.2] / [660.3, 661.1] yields -0.2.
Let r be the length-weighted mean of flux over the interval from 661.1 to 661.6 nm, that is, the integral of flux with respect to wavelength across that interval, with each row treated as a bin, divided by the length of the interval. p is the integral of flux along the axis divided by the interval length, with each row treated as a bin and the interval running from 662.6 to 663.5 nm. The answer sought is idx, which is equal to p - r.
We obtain -1.5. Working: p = 15.1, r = 16.6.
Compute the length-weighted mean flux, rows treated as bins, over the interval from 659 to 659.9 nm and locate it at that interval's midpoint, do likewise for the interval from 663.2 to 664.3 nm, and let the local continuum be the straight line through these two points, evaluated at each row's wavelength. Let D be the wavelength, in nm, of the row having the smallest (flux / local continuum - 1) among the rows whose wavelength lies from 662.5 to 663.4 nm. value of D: 662.551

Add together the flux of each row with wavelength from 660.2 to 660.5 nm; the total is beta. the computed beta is 32.1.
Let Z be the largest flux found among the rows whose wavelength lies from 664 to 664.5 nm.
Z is 15.3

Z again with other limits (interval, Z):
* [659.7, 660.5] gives 16.2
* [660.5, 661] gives 16.7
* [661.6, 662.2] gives 16.5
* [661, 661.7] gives 16.6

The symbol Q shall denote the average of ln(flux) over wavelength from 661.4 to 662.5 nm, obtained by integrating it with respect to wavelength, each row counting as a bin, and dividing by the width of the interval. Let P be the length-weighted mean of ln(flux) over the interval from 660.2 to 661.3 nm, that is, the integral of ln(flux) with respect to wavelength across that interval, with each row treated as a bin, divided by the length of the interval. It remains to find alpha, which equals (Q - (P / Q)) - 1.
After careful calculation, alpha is 0.764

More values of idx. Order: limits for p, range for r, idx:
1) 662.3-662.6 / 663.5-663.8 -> 0.6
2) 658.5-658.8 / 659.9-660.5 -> -2.1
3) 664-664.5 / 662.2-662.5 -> -0.2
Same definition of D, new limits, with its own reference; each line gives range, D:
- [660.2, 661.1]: 660.267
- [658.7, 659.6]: 658.748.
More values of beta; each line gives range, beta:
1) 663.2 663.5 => 29.9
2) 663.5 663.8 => 29.2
